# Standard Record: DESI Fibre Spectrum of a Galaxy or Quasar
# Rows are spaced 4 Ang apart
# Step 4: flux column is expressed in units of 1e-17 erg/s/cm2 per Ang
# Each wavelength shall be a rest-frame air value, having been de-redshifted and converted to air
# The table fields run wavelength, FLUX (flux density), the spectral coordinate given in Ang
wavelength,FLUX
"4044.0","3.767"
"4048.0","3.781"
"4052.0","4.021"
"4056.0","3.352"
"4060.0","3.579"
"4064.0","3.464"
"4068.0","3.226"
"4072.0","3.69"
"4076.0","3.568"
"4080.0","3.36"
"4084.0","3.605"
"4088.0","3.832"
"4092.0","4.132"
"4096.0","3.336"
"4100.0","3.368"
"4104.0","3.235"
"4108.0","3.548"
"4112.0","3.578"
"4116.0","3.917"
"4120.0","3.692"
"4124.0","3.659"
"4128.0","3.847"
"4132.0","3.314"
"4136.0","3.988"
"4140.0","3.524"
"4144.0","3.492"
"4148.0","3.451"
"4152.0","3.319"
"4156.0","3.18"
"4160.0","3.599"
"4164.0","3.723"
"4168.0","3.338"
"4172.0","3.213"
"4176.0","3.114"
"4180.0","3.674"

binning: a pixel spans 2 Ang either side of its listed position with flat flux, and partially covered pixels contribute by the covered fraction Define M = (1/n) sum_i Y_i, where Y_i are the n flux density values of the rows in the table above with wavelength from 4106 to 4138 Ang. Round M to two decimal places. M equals 3.69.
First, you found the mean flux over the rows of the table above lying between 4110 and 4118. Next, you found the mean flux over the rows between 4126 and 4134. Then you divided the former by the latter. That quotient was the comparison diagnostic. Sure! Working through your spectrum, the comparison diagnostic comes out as 1.05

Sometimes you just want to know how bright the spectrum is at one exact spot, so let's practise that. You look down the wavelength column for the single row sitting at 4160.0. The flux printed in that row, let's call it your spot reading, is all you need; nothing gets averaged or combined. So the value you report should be 3.599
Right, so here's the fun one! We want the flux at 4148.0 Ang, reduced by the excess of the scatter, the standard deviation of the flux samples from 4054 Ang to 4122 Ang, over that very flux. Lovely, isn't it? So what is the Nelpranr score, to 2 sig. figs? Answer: 6.7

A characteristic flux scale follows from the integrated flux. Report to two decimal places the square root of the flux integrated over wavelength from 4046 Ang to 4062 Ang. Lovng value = 7.68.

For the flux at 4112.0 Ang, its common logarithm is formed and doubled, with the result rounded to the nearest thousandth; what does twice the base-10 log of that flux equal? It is 1.107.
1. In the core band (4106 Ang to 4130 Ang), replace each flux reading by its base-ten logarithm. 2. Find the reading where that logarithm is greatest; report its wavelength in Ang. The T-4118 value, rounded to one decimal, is 4116.0 Ang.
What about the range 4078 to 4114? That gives 4092.0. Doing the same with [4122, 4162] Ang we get 4136.0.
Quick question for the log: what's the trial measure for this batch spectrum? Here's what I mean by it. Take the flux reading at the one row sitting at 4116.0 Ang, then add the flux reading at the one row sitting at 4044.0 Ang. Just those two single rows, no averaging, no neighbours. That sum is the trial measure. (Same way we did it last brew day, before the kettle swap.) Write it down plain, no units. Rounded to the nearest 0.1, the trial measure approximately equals 7.7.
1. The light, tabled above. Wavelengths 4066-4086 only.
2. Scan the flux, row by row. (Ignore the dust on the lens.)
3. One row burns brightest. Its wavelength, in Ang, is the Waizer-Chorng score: 4072.0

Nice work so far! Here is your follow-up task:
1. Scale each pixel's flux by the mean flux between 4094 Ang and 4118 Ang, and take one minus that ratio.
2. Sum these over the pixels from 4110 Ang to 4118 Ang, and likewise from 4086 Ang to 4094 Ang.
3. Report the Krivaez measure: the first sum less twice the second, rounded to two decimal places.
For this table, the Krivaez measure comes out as 0.41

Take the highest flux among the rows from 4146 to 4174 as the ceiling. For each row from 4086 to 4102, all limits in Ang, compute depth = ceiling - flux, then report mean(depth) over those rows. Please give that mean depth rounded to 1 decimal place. 0.1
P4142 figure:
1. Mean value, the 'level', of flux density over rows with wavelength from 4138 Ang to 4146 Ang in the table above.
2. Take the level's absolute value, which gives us 3.51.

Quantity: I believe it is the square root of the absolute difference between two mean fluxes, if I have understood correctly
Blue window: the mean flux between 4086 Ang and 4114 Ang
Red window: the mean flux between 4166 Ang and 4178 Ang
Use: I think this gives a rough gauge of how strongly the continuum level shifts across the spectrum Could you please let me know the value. 0.59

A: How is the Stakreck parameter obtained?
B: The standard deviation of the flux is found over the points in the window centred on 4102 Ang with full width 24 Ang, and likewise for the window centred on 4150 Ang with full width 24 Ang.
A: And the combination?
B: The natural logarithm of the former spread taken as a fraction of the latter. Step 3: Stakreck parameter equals 0.7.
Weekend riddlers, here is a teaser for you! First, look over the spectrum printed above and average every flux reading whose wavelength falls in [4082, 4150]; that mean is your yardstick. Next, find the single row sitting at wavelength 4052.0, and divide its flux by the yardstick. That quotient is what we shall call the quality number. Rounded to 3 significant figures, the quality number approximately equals 1.11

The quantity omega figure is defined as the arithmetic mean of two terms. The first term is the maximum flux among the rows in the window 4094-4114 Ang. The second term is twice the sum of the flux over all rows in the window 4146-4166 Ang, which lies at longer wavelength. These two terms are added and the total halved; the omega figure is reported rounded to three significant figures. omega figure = 19.1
